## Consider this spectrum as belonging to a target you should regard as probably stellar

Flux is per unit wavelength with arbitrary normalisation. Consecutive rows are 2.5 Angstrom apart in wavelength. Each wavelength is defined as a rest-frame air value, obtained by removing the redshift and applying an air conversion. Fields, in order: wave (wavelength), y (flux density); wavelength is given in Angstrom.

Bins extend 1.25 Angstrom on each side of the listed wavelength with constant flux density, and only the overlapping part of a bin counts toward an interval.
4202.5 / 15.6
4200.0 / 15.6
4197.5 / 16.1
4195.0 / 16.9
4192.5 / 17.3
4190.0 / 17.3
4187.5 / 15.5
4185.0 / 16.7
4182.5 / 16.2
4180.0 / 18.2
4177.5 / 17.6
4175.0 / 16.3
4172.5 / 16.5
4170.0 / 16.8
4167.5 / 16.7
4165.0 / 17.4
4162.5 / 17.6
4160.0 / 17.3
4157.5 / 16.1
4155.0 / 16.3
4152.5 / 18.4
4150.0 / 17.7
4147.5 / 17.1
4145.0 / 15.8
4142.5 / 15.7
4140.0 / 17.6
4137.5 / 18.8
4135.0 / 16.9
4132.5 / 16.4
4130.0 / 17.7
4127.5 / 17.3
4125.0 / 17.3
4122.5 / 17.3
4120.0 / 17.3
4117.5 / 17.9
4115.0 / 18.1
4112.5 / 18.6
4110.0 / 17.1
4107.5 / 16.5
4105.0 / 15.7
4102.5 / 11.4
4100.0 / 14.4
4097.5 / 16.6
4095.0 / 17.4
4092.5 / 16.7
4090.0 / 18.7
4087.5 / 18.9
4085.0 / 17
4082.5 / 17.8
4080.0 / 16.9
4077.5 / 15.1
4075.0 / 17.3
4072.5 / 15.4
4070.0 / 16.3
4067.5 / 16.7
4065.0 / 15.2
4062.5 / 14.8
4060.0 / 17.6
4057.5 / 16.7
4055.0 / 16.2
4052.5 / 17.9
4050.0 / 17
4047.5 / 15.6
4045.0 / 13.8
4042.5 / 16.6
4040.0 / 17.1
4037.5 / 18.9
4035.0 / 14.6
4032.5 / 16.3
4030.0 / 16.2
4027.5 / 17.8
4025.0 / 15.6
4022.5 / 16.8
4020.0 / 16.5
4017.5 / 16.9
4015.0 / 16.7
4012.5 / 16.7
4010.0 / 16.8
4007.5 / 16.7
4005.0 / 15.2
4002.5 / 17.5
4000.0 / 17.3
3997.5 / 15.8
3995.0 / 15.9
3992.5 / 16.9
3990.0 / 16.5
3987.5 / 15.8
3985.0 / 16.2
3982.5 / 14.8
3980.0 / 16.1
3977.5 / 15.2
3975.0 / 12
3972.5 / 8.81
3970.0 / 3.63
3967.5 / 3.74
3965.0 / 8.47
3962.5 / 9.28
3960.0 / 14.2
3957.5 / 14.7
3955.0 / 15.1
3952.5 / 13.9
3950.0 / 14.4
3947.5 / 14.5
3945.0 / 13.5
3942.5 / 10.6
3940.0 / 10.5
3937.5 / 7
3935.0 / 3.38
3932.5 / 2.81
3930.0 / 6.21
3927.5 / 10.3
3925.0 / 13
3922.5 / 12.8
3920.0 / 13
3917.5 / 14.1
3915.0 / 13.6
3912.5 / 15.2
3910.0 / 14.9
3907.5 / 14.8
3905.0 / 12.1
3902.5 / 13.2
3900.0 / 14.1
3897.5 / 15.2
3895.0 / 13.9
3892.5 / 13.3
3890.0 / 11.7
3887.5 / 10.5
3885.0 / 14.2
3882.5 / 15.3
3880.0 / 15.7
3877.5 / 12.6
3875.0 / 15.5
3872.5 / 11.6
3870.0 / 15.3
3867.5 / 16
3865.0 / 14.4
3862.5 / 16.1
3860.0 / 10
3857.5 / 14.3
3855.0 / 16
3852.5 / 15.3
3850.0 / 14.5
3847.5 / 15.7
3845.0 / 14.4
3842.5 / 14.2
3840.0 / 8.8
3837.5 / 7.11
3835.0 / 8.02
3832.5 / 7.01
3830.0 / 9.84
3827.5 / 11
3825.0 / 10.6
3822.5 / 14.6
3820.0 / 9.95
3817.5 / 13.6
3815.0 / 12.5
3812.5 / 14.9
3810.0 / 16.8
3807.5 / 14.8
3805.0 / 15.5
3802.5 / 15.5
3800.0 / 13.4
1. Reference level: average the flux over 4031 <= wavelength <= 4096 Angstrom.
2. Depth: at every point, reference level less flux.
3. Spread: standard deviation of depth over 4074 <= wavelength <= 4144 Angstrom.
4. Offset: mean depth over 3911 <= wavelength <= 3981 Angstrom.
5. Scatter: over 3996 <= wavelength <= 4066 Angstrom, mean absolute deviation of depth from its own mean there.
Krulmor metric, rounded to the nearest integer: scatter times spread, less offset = -4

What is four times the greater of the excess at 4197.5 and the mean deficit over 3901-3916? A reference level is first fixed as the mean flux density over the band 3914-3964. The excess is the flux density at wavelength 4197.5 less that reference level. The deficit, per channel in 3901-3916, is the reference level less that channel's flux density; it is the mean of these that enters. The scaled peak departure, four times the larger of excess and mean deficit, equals 19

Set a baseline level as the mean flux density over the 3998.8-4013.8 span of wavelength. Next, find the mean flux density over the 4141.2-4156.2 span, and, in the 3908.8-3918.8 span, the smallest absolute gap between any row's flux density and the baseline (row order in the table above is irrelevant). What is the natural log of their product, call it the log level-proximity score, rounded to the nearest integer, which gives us 3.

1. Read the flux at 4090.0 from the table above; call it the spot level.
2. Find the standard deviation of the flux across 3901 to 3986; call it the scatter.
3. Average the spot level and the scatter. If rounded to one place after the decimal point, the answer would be 11.3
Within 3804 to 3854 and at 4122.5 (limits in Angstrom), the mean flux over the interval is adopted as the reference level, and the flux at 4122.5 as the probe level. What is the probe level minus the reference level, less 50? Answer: -45.2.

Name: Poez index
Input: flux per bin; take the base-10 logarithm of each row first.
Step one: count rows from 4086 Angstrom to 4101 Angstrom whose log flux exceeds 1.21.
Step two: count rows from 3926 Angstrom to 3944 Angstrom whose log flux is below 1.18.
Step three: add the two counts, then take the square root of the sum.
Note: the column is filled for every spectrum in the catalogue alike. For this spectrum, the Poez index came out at 3.46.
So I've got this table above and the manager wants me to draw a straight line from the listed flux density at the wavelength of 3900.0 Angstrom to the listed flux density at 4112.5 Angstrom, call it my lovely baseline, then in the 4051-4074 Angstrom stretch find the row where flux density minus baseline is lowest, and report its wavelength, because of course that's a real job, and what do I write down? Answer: 4062.5 Angstrom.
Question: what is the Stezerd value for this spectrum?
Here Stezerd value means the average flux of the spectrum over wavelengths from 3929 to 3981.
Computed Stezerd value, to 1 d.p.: 10.4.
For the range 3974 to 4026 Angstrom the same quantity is 16.1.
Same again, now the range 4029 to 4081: 16.3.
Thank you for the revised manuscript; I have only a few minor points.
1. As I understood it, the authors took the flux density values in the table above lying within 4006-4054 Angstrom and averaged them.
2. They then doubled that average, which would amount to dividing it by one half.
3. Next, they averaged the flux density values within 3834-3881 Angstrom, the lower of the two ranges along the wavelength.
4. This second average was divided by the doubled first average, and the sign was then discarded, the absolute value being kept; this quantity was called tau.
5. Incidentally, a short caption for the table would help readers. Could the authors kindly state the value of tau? 0.41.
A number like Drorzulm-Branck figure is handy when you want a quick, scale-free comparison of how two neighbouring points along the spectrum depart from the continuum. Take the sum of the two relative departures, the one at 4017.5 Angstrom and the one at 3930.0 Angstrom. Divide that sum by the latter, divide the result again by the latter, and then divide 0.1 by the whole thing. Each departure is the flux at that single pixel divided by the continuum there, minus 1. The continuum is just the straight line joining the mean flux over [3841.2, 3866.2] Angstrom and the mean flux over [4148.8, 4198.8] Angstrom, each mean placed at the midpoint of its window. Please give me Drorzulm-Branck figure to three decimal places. -0.067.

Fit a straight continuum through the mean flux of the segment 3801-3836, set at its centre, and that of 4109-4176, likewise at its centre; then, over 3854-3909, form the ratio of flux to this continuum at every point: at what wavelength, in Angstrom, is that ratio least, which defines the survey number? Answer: 3860.0 Angstrom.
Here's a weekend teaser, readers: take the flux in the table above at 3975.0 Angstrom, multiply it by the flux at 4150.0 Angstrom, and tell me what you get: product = 212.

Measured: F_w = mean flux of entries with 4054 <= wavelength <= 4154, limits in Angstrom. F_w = 16.8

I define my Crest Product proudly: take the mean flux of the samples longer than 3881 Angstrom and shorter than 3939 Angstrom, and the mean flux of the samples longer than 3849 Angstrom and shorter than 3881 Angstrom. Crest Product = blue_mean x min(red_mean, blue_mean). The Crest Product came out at 172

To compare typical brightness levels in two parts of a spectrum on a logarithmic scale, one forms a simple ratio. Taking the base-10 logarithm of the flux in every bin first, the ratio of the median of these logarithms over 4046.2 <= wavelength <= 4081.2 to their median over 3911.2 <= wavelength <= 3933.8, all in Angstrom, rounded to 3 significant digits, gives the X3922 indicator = 1.09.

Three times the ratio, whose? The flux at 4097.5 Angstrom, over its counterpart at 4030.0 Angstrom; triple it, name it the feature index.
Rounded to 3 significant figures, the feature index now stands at 3.07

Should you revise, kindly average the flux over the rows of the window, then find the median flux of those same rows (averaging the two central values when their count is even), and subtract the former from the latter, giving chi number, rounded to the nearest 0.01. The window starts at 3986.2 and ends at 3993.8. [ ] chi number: 0.10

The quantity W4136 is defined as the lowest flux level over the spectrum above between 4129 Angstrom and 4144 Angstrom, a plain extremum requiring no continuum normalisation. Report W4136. 15.7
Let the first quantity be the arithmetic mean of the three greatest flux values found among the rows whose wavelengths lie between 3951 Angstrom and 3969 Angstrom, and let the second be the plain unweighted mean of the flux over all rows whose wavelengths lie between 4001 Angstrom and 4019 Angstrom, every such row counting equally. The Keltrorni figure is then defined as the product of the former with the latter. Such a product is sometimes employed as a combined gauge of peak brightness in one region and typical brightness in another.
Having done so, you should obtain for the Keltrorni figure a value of 244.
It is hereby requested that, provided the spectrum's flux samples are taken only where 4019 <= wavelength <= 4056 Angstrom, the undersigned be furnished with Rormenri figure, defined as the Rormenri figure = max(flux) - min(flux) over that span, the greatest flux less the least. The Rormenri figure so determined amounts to 5.1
